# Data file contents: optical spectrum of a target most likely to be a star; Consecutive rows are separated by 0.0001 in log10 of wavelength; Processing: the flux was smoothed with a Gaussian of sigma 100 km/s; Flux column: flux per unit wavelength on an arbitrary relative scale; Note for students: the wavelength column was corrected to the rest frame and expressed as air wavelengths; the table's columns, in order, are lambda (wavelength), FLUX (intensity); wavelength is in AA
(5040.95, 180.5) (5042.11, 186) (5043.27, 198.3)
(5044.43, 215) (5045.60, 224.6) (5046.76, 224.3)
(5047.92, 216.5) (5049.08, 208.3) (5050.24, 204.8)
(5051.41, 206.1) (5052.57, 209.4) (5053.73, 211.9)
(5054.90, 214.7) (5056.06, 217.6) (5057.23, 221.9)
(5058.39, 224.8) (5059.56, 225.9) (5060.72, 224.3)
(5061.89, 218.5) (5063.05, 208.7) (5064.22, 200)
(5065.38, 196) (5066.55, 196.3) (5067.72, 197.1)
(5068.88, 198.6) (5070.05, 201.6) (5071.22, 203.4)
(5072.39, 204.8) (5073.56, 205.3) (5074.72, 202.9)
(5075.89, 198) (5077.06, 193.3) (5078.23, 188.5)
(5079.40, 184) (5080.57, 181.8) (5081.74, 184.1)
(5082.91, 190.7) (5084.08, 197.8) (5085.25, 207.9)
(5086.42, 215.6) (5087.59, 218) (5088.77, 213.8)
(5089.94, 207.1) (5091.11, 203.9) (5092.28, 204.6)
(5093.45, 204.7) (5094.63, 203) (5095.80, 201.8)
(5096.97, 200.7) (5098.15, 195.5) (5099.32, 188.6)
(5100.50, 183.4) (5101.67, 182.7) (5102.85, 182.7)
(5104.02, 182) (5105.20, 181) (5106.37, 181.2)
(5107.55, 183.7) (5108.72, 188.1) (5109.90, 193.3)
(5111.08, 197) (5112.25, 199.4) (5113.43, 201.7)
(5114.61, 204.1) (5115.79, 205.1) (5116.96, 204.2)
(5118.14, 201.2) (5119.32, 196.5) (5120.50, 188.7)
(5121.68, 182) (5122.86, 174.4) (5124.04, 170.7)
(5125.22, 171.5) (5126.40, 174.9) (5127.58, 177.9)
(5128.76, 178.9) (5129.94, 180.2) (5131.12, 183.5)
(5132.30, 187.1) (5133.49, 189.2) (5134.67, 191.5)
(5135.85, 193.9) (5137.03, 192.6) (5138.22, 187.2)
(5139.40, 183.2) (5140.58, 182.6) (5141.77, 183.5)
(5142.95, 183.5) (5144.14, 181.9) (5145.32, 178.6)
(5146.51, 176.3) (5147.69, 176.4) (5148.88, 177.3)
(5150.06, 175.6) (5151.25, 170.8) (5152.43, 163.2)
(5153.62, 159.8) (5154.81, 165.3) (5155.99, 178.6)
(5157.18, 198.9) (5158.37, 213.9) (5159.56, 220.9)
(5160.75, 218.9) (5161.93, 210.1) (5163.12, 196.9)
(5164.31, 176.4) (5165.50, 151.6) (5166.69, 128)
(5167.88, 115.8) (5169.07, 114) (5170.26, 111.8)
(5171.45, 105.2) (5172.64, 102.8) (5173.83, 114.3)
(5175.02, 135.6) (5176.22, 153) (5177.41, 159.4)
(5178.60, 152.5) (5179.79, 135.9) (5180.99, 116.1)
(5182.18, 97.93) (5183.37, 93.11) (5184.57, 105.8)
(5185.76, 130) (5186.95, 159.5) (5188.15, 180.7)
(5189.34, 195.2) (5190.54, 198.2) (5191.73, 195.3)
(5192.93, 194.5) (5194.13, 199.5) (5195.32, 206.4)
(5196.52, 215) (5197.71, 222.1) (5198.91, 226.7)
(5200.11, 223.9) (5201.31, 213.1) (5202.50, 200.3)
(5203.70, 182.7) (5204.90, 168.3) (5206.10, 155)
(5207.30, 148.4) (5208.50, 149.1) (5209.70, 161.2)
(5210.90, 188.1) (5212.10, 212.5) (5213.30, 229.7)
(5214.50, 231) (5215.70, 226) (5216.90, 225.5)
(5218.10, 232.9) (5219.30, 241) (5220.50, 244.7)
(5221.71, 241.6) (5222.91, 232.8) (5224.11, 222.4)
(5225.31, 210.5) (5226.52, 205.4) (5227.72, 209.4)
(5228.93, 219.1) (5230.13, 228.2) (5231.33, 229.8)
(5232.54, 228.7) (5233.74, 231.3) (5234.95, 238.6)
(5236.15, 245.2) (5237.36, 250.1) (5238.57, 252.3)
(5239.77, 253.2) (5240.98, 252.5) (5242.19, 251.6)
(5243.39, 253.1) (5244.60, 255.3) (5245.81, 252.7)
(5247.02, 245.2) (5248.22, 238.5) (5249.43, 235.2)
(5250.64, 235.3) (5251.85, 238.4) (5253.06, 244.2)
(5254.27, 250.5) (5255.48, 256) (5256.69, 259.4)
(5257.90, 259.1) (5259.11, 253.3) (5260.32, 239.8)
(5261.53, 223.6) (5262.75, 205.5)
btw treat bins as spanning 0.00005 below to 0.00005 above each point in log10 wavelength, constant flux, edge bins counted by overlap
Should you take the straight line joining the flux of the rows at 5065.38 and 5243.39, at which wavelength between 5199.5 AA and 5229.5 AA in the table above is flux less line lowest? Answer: 5207.30 AA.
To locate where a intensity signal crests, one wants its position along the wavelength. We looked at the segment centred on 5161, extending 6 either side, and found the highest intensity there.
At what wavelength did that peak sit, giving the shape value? 5159.56 AA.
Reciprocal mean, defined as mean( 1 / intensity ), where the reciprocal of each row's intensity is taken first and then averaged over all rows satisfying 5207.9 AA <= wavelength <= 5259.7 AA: 0.0043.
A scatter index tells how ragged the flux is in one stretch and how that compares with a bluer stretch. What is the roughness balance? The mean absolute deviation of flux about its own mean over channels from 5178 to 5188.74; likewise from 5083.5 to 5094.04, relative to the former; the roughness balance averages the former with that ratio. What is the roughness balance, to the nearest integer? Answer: 12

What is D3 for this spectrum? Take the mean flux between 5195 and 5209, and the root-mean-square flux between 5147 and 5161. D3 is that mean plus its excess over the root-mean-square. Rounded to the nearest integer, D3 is 199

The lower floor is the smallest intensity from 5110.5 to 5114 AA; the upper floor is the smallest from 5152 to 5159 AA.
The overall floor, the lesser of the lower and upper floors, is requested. 160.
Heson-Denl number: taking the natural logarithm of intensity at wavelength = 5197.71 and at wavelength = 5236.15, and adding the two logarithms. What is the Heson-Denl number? 10.9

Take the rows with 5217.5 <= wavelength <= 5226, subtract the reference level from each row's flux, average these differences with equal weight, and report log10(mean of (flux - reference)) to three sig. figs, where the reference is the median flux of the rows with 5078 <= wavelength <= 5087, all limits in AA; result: 1.63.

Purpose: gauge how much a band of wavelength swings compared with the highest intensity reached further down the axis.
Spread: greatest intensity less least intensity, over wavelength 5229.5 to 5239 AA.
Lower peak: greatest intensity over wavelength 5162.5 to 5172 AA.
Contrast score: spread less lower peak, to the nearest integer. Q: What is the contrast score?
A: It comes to -173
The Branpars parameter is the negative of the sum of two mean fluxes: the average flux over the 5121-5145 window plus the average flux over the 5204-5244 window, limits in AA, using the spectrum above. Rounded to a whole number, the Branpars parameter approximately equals -403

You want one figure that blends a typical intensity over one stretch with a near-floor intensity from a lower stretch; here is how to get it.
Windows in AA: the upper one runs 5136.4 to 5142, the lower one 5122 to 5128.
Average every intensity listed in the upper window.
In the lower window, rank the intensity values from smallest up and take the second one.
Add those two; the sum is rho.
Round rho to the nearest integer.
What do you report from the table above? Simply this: 357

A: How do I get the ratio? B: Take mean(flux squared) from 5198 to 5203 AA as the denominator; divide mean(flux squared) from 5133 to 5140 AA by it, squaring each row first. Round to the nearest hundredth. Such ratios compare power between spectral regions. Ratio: 0.77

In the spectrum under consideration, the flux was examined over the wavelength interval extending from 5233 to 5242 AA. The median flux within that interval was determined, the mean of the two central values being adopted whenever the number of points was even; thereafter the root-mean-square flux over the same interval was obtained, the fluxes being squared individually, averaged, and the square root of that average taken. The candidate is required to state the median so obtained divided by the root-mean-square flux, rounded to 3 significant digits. 1.02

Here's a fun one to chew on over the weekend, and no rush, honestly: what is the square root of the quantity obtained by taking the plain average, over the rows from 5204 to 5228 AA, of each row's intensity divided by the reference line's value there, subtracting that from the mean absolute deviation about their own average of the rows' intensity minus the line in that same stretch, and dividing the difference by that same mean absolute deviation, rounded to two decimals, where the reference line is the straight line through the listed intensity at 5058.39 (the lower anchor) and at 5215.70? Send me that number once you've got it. 0.98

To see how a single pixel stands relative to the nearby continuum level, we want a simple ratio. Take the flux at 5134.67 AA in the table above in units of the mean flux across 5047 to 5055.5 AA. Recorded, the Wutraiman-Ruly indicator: 0.91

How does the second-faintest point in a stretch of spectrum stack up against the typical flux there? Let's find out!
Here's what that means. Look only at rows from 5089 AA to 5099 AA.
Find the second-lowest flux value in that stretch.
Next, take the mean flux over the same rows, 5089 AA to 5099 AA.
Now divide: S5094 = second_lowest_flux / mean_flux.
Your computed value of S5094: 0.99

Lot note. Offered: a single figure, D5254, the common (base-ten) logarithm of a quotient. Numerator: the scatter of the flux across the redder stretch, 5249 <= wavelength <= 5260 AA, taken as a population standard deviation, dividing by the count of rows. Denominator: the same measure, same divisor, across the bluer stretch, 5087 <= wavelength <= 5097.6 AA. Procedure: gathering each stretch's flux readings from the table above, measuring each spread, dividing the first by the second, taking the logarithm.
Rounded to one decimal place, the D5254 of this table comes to 0.2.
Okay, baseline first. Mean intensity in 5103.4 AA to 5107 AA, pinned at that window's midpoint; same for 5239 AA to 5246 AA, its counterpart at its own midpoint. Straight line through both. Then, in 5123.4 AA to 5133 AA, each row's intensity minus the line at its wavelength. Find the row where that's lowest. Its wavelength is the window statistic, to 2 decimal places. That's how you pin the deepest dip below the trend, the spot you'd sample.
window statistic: 5124.04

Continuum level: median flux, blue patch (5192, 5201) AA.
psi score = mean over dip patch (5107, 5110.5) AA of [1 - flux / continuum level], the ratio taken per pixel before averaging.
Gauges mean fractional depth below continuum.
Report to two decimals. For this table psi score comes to 0.12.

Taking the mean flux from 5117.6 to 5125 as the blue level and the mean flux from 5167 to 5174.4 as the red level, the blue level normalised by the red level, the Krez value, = 1.7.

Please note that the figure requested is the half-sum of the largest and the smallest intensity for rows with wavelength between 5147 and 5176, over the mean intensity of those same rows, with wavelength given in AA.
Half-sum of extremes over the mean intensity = 1.001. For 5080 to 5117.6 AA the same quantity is 1.015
